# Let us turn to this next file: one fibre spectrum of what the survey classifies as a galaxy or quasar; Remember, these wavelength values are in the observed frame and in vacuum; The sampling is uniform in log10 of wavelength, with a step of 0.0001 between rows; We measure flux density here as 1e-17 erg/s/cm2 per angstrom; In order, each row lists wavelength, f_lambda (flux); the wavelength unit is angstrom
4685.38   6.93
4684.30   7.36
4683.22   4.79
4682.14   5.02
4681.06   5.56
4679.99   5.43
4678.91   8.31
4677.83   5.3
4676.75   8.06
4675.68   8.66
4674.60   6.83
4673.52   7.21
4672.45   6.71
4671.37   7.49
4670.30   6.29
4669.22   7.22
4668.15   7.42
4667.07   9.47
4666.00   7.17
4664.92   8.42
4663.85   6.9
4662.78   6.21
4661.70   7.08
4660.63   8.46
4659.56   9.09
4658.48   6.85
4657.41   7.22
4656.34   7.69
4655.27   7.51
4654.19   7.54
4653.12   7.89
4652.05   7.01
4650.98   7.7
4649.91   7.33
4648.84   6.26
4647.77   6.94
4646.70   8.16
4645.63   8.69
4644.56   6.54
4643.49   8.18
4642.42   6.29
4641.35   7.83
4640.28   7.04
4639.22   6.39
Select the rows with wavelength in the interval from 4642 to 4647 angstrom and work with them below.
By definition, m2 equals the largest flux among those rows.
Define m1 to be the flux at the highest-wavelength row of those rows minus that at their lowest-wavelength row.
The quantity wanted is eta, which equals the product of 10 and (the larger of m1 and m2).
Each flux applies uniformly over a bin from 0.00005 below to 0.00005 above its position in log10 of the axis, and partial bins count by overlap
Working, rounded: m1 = 1.9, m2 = 8.69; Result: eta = 86.9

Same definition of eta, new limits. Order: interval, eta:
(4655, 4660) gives 90.9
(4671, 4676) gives 86.6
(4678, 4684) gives 83.1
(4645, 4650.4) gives 86.9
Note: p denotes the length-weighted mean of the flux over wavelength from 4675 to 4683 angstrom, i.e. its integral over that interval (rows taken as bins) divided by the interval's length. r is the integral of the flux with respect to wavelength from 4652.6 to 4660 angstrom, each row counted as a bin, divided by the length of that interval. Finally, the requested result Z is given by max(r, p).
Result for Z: 7.66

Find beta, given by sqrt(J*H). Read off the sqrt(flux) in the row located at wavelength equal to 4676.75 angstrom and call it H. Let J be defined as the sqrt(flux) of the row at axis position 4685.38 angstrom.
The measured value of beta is 2.73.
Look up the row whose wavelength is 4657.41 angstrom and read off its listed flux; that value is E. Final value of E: 7.22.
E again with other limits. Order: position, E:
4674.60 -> 6.83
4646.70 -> 8.16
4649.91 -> 7.33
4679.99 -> 5.43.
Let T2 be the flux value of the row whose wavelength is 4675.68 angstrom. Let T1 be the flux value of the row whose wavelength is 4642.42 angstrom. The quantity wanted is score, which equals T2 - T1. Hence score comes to 2.4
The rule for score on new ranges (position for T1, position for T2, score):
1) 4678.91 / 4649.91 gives -1.0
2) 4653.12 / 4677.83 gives -2.6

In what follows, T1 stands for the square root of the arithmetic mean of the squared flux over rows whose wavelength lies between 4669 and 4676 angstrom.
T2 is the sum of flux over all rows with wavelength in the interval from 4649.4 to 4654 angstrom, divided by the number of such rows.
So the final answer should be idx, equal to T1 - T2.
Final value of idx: -0.2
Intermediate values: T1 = 7.24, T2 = 7.5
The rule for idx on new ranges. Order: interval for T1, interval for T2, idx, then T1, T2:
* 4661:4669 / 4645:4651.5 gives 0.1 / 7.59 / 7.5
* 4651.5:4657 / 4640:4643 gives 0.5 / 7.53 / 7.1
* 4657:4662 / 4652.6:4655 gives 0.1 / 7.79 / 7.7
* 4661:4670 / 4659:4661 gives -1.2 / 7.55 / 8.8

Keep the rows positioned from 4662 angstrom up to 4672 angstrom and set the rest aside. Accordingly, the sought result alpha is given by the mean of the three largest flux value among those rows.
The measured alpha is 8.46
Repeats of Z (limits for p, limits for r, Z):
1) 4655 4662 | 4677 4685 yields 7.73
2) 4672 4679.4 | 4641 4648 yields 7.53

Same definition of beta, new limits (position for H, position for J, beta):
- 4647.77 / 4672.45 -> 2.61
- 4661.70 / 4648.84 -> 2.58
